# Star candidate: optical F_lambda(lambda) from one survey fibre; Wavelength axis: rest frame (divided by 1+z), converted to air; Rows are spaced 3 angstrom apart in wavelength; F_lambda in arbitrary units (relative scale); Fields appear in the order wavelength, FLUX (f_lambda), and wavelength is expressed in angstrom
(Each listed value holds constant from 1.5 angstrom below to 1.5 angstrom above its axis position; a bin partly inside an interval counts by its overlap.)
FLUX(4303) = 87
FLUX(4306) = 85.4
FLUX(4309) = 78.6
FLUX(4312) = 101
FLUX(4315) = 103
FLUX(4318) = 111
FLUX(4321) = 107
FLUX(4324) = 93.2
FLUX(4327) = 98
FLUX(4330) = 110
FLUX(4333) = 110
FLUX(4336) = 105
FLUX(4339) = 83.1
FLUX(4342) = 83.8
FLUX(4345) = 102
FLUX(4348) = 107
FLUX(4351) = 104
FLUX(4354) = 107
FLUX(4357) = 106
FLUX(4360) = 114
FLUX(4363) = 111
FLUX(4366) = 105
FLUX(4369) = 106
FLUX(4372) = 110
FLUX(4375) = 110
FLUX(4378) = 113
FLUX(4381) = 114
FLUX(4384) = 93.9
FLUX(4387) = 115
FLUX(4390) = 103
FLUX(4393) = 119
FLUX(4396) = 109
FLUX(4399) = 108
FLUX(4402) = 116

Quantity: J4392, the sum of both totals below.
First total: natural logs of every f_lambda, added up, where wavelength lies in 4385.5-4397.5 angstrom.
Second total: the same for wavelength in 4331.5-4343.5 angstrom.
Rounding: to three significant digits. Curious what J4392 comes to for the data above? 37.1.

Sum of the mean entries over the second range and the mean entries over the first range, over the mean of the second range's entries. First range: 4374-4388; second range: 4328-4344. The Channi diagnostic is 2.11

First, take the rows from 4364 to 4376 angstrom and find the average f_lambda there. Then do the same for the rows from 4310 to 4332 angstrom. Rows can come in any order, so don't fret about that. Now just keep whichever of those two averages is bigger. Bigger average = 107.8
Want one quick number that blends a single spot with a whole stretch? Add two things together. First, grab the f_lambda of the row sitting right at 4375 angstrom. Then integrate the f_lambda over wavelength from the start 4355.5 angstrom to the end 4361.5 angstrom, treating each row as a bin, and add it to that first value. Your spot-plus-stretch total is 770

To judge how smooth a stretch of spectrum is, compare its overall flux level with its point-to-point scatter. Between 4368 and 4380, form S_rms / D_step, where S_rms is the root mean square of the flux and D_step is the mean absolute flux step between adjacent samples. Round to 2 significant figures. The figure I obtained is 47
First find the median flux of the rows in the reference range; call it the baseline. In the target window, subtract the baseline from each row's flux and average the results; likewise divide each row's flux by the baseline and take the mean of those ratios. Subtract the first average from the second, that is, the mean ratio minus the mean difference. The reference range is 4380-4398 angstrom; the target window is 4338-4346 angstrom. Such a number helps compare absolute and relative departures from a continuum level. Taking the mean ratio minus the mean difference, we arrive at 23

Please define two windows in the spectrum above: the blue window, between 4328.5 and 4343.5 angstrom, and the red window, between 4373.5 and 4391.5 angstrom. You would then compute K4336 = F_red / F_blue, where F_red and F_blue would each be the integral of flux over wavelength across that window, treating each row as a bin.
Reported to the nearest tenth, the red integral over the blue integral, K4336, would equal 1.3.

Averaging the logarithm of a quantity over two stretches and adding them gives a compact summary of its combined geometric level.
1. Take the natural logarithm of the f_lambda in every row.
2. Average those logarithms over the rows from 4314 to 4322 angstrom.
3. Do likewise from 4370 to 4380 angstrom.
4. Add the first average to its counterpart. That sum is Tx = 9.38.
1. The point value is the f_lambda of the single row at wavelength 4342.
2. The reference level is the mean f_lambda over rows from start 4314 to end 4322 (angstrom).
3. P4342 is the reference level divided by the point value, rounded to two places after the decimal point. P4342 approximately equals 1.28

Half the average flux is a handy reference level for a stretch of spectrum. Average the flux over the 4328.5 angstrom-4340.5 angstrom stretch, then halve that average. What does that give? 51.0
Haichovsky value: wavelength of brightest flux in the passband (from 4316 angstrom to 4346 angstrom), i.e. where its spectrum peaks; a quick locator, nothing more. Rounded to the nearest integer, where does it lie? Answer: 4318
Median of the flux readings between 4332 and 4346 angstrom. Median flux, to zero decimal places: 102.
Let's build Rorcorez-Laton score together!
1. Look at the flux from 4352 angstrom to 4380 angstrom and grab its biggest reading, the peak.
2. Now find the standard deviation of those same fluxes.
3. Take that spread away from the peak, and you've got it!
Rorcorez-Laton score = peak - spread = 111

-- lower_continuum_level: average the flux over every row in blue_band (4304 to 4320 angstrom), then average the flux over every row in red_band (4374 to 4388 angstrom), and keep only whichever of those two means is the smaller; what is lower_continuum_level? 96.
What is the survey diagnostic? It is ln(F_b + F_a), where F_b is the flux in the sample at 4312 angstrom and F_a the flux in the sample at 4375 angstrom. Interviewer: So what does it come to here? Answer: 5.35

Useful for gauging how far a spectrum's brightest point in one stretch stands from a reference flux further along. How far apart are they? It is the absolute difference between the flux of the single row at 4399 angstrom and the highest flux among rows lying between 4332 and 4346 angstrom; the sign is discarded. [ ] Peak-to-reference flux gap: 2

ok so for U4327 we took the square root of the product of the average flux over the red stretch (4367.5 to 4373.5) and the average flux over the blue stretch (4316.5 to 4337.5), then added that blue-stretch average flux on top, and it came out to 211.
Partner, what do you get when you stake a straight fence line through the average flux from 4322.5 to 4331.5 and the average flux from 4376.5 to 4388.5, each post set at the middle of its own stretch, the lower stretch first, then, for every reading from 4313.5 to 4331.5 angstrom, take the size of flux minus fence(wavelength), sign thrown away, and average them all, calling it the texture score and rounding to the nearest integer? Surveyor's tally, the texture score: 7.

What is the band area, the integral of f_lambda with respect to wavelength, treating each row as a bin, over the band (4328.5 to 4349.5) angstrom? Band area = 2103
